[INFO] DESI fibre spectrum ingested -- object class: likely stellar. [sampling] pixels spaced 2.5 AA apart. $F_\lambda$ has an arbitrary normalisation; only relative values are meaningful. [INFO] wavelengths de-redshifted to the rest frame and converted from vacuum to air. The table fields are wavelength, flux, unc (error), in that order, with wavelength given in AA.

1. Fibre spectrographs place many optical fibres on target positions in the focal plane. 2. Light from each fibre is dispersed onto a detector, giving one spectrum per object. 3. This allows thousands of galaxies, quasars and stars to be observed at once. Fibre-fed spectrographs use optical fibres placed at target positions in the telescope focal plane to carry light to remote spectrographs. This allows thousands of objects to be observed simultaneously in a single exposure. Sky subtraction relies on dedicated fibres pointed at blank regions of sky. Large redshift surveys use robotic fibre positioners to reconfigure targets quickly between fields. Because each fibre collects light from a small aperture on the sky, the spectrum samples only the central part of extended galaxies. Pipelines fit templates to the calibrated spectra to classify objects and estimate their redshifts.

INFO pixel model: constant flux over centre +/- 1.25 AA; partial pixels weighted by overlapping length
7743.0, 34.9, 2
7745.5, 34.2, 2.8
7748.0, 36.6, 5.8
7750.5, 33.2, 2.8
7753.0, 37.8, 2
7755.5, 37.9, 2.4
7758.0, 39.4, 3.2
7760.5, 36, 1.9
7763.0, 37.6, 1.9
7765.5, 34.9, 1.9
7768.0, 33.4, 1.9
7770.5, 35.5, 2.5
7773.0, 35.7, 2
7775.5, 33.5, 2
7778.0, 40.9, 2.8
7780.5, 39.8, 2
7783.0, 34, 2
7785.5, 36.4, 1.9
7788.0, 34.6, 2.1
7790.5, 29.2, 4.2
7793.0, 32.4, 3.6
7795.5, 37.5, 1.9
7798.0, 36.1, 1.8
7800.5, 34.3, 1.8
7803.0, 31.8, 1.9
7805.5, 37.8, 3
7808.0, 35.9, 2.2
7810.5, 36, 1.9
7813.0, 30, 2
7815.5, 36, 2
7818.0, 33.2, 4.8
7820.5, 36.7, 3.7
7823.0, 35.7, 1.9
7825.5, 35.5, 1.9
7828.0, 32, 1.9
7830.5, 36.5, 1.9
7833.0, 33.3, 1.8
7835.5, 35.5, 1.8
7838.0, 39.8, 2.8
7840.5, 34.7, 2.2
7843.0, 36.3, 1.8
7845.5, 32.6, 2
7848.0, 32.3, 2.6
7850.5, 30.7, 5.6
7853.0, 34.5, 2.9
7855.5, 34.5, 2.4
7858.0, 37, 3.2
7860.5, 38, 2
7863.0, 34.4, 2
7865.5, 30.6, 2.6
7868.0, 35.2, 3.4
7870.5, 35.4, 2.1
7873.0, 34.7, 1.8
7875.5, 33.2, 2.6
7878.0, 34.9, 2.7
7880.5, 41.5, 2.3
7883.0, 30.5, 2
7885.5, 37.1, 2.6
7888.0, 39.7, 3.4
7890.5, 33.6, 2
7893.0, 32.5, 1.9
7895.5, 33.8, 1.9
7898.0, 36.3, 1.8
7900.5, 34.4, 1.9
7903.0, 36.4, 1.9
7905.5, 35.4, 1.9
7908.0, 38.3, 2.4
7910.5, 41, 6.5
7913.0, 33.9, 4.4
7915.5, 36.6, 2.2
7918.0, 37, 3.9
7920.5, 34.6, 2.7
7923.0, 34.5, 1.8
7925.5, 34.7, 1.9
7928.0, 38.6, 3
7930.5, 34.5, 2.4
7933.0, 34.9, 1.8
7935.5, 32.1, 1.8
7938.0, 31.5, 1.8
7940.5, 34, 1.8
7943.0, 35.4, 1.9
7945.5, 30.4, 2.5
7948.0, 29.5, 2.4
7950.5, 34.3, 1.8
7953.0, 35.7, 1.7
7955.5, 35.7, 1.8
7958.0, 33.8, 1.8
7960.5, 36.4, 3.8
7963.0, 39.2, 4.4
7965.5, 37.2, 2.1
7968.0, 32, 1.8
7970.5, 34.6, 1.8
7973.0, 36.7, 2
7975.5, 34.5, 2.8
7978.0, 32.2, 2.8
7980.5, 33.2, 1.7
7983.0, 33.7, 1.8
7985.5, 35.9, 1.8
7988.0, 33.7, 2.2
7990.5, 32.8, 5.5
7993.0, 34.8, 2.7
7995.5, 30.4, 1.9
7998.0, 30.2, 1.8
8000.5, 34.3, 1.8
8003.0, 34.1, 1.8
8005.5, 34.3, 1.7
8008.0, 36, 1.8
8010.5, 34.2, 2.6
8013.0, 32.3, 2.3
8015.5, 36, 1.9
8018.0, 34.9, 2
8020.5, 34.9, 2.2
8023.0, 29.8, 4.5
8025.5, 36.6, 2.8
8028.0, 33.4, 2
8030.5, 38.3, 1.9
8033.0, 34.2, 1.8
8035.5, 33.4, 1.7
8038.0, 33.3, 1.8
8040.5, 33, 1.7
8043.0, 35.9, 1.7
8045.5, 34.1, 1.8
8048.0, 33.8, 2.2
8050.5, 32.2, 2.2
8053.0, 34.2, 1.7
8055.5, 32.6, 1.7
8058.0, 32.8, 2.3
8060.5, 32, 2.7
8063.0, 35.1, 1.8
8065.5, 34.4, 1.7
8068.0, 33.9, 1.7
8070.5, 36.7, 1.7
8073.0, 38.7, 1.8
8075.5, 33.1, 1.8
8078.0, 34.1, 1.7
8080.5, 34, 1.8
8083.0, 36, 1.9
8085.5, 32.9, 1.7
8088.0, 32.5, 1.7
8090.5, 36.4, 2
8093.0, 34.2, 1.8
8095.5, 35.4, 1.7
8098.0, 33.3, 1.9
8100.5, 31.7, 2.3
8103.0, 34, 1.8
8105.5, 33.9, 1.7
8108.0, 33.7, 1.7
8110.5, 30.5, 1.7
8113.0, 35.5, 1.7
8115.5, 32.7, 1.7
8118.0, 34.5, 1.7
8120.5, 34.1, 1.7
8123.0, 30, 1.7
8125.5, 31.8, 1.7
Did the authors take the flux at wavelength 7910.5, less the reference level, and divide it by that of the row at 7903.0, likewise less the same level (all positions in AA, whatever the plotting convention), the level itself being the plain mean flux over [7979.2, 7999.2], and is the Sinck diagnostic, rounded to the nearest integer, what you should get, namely 2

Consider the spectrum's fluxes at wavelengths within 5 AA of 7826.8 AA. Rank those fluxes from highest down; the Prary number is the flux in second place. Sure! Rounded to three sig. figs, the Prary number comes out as 35.7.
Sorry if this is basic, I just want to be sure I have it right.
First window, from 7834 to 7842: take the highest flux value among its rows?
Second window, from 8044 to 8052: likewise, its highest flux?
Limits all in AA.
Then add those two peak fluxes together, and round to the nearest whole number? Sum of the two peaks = 74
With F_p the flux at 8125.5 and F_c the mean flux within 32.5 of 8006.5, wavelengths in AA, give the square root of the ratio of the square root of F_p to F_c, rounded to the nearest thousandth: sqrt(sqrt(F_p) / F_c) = 0.408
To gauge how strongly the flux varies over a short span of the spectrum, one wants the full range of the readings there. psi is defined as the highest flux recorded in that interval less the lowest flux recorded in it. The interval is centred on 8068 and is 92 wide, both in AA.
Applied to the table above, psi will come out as 9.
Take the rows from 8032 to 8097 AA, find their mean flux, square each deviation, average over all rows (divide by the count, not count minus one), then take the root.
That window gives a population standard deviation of 1.55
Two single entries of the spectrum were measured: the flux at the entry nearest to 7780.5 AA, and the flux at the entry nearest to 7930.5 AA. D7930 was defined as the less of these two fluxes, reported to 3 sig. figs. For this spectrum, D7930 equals 34.5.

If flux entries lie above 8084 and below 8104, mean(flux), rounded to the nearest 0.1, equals 33.8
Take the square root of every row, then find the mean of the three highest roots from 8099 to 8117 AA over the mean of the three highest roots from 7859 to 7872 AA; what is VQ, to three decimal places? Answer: 0.976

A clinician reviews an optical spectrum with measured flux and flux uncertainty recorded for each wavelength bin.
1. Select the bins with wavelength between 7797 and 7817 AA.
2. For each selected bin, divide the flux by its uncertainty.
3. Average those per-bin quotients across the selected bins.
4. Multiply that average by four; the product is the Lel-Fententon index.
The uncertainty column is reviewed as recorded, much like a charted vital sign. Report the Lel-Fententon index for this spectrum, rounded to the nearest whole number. 68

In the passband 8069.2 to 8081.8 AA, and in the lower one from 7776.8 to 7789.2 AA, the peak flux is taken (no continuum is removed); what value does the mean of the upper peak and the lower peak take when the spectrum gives 39.8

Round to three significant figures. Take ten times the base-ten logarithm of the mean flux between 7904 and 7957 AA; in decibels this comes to 15.4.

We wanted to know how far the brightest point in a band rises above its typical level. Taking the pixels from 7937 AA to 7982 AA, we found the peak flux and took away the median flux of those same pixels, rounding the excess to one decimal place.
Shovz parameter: 4.8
